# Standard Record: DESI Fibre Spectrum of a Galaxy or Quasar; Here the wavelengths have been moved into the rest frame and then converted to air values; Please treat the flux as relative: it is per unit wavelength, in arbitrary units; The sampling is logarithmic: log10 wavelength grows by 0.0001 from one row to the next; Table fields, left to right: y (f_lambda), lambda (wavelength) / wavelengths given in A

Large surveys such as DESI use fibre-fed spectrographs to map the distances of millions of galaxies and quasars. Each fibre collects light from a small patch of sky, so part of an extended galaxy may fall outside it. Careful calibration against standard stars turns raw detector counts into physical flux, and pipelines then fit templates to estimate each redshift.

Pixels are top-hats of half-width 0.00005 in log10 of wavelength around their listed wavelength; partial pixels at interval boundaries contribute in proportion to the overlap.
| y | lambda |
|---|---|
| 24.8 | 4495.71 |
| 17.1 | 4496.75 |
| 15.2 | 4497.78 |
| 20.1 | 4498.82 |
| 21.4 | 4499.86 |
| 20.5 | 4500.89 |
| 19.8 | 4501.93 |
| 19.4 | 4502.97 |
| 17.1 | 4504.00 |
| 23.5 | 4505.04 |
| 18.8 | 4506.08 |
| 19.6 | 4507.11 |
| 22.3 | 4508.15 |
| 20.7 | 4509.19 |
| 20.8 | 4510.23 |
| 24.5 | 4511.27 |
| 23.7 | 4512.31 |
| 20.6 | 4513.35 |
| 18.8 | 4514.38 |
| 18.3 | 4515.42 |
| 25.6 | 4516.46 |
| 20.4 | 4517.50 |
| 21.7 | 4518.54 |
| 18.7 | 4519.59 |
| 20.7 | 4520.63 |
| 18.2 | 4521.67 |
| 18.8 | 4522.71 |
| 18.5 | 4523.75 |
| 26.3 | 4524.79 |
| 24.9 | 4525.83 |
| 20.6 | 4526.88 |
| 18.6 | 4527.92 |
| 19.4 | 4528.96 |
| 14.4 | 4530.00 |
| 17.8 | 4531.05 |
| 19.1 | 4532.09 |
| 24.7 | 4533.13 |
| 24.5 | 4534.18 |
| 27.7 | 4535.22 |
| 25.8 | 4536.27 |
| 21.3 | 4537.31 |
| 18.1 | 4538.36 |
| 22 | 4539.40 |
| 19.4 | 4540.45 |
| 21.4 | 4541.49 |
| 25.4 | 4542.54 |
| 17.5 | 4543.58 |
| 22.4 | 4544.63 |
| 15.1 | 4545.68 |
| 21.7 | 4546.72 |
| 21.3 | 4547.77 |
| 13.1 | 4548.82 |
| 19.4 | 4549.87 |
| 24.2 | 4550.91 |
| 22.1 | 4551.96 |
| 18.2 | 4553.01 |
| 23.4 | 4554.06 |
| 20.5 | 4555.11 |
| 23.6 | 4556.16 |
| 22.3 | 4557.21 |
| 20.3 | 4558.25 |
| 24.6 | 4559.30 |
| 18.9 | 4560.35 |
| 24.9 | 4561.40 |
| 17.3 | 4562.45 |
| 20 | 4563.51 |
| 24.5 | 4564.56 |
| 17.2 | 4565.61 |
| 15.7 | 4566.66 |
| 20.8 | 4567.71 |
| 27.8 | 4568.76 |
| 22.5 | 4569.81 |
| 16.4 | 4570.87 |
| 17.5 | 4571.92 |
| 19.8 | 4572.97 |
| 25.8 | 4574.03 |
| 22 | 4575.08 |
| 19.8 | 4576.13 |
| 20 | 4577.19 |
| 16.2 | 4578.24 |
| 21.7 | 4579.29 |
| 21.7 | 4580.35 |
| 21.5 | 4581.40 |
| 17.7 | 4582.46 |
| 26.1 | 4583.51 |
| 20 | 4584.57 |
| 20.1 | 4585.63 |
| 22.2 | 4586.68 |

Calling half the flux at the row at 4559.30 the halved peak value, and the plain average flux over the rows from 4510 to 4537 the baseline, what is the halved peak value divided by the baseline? 0.578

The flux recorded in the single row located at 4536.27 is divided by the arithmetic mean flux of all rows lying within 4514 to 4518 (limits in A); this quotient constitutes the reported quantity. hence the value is 1.24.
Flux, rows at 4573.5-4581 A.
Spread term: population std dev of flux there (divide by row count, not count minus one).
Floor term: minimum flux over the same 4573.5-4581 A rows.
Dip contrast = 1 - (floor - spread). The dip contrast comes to -13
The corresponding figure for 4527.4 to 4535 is -10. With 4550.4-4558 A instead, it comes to -15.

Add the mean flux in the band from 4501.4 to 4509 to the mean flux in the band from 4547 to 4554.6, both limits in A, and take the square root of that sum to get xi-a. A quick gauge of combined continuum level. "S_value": 6.35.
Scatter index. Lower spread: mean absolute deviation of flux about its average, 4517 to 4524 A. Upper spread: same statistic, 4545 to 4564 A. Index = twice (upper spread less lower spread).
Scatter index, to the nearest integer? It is 3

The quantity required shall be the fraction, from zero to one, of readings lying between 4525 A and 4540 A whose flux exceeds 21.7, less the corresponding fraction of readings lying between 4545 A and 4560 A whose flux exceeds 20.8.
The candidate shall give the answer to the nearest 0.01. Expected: -0.14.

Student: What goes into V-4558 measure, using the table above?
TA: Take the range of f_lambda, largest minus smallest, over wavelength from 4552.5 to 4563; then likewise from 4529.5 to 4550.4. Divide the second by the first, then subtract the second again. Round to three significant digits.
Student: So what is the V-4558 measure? -12.7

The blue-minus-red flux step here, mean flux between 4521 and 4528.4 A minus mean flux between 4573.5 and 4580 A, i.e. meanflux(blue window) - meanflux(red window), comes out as -0.1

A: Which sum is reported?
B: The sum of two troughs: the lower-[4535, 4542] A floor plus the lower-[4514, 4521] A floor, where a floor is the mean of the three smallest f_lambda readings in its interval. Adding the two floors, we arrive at 38.2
